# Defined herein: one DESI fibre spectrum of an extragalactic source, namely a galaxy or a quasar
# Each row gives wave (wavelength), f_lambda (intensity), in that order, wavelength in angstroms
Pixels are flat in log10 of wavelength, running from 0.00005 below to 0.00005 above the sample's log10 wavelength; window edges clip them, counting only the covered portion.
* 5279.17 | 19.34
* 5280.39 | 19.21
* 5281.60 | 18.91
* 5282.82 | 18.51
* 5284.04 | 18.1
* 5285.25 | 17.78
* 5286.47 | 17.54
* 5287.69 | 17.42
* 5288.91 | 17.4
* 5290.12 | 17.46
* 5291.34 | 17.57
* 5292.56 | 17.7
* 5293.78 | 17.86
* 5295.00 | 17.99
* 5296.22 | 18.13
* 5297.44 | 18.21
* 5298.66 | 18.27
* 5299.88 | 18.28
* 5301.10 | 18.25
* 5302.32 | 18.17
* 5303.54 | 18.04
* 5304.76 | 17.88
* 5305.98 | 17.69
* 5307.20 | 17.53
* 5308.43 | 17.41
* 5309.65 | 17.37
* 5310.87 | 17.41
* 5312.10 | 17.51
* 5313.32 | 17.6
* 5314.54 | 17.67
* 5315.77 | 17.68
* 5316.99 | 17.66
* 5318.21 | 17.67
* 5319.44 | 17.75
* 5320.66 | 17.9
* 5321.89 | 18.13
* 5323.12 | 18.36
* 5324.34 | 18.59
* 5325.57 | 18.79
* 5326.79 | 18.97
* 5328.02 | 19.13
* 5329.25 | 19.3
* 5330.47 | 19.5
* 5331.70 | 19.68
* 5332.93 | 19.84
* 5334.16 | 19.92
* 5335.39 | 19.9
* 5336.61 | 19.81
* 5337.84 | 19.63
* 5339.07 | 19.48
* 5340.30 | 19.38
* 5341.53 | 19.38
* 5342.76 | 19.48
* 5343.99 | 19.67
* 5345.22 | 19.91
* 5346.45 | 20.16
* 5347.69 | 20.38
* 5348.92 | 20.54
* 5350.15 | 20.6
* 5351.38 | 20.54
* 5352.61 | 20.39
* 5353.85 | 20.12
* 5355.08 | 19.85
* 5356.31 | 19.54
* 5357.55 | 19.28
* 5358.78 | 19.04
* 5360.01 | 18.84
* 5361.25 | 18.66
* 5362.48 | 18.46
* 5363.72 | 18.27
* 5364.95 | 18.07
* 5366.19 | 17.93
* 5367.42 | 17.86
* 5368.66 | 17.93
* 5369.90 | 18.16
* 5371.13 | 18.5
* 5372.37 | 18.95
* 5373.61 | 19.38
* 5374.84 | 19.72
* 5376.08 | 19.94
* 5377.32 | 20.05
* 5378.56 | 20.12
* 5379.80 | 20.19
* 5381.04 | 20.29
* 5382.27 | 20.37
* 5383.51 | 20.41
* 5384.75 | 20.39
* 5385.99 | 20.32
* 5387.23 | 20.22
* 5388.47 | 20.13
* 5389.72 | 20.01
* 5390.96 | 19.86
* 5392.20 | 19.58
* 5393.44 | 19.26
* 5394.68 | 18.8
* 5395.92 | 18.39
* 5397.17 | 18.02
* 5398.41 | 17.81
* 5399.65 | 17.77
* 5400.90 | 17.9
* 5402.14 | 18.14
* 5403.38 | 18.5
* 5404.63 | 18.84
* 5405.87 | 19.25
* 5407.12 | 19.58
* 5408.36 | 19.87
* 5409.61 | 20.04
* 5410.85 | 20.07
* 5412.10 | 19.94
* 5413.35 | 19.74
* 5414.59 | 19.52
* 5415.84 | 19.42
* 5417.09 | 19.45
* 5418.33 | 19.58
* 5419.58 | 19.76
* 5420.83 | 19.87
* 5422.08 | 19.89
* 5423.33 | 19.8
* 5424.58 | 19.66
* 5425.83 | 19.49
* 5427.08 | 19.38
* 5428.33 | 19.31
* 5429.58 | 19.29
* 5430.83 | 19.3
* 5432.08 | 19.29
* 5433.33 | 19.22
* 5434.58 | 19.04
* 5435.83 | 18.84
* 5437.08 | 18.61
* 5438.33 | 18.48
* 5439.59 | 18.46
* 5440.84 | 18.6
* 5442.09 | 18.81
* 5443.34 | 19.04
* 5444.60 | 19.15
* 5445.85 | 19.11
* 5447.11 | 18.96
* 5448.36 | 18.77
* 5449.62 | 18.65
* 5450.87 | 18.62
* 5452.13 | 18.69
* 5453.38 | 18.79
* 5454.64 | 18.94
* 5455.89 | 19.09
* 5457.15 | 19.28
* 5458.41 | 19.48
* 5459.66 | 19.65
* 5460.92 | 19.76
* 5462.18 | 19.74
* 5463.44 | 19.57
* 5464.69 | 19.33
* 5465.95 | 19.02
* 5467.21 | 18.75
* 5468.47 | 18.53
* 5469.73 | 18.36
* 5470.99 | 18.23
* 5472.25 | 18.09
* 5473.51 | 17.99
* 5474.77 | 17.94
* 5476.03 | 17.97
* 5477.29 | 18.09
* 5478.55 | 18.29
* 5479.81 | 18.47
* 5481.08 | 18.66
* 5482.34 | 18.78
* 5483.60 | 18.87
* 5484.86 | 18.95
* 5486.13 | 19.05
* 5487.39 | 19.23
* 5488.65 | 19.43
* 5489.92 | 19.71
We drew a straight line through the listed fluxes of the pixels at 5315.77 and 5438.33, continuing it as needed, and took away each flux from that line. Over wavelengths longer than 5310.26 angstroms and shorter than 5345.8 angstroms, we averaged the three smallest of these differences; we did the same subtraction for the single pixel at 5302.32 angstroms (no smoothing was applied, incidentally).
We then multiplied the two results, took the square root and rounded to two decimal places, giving 1.10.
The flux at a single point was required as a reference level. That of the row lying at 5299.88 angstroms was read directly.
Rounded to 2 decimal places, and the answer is 18.28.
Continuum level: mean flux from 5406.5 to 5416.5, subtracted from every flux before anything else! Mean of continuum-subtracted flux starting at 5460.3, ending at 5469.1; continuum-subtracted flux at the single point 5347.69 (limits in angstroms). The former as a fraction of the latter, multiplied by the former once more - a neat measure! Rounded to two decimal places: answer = 0.46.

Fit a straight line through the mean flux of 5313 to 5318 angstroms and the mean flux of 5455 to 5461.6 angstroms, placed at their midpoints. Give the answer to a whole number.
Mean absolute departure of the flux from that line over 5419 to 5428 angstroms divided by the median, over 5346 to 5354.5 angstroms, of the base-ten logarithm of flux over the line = 13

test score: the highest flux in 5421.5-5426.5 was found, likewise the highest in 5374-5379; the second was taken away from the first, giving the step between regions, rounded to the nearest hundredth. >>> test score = -0.23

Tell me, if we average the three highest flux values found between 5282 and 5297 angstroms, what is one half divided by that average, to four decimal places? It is 0.0274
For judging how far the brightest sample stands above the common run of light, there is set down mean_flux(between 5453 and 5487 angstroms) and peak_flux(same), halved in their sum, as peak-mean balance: 19.3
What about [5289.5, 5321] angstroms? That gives 18.0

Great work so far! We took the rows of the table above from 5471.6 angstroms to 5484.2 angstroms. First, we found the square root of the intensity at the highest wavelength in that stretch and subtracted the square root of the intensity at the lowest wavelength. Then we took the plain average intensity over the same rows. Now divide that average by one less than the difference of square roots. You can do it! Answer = -20.1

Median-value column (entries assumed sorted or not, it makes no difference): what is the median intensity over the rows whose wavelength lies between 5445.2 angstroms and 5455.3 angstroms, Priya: 18.8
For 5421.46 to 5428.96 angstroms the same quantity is 19.6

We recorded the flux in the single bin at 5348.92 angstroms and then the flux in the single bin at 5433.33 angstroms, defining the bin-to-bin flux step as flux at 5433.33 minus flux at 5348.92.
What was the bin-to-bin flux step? -1.32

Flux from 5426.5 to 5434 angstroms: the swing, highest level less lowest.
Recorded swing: 0.16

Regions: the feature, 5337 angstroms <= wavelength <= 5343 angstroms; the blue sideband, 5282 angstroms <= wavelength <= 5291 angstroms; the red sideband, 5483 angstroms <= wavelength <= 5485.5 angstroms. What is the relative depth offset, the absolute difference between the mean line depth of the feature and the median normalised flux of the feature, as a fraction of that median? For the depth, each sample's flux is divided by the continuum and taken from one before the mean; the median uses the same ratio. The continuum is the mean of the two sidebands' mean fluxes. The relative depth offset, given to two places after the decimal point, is 1.06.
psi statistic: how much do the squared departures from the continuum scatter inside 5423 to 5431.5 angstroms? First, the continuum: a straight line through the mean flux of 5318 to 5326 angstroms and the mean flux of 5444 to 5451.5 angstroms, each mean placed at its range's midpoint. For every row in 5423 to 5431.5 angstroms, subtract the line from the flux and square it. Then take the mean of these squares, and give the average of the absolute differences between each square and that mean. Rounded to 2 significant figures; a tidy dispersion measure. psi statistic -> 0.26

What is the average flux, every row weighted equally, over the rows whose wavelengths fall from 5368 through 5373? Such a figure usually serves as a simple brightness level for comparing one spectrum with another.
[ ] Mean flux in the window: 18.4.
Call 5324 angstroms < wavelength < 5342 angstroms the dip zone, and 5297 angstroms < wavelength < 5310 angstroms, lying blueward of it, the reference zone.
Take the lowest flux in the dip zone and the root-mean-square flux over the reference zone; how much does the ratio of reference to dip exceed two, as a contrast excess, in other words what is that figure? -1.04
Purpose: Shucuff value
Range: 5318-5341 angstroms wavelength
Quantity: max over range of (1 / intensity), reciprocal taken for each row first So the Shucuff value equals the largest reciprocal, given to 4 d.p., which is 0.0566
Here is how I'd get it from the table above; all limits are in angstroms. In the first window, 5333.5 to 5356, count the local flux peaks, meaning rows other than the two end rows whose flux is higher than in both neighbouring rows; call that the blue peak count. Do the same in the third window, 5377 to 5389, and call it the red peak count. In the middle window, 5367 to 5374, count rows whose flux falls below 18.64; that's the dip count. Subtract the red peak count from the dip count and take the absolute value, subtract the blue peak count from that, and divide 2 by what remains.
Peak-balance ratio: 1.0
